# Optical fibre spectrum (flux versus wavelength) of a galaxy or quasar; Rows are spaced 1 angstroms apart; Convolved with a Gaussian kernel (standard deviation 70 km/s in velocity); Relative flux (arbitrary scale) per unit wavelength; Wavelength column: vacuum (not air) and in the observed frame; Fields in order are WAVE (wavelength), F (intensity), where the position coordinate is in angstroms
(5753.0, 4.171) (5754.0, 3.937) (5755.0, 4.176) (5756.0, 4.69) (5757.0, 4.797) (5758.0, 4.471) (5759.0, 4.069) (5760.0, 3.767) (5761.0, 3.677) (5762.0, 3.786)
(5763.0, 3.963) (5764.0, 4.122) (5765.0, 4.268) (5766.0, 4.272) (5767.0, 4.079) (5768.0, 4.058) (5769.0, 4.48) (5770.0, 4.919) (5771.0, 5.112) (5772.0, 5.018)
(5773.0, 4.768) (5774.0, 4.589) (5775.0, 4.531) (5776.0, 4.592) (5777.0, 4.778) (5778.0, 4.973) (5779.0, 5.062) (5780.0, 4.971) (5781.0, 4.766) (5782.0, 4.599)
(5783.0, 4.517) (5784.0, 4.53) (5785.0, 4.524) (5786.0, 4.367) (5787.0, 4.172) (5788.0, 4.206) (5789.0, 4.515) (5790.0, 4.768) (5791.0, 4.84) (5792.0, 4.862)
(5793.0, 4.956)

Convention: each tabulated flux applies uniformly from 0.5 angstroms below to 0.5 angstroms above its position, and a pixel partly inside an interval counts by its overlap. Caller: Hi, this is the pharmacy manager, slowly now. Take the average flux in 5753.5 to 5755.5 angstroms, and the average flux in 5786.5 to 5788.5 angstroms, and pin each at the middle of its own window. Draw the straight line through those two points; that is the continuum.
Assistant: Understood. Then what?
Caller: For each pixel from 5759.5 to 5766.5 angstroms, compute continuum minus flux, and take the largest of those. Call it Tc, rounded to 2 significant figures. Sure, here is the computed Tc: 0.41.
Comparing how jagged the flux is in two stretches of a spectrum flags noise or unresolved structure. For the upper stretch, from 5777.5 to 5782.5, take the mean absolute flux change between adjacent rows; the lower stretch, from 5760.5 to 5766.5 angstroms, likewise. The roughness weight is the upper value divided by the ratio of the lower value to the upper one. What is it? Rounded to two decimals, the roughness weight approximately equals 0.16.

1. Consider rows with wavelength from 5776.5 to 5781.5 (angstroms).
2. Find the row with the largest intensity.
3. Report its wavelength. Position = 5779.0 angstroms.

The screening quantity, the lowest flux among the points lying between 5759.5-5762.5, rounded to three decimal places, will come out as 3.677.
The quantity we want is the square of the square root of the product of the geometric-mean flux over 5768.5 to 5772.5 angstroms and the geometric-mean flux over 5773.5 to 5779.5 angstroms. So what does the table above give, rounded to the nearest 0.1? 23.2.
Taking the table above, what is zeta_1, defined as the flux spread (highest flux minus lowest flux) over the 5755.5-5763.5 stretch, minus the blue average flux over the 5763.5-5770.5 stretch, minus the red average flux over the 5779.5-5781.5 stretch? -8.06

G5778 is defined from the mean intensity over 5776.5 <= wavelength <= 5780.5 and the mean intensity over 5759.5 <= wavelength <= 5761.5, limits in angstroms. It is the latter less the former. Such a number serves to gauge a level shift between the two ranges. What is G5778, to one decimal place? -1.2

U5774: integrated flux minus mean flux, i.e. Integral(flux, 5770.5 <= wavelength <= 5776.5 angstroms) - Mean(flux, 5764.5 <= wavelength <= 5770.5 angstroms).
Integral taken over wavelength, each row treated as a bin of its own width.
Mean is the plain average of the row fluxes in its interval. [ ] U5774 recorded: 24.3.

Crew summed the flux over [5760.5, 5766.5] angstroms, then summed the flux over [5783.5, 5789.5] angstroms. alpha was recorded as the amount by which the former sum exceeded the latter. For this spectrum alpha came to -2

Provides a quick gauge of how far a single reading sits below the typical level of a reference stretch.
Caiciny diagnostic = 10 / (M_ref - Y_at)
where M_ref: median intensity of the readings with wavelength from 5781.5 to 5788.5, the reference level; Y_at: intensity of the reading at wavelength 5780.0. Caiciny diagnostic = -22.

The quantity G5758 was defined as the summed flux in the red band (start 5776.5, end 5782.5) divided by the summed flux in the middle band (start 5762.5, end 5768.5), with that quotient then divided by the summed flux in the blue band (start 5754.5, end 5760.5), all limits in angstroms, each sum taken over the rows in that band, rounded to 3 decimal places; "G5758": 0.045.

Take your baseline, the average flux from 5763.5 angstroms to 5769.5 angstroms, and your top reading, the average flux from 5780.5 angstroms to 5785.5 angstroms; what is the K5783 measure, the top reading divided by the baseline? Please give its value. 1.09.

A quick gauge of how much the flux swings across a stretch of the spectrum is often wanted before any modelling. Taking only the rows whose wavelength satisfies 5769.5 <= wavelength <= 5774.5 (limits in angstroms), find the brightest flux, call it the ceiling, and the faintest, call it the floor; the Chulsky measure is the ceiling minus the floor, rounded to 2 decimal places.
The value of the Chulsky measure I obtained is 0.52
